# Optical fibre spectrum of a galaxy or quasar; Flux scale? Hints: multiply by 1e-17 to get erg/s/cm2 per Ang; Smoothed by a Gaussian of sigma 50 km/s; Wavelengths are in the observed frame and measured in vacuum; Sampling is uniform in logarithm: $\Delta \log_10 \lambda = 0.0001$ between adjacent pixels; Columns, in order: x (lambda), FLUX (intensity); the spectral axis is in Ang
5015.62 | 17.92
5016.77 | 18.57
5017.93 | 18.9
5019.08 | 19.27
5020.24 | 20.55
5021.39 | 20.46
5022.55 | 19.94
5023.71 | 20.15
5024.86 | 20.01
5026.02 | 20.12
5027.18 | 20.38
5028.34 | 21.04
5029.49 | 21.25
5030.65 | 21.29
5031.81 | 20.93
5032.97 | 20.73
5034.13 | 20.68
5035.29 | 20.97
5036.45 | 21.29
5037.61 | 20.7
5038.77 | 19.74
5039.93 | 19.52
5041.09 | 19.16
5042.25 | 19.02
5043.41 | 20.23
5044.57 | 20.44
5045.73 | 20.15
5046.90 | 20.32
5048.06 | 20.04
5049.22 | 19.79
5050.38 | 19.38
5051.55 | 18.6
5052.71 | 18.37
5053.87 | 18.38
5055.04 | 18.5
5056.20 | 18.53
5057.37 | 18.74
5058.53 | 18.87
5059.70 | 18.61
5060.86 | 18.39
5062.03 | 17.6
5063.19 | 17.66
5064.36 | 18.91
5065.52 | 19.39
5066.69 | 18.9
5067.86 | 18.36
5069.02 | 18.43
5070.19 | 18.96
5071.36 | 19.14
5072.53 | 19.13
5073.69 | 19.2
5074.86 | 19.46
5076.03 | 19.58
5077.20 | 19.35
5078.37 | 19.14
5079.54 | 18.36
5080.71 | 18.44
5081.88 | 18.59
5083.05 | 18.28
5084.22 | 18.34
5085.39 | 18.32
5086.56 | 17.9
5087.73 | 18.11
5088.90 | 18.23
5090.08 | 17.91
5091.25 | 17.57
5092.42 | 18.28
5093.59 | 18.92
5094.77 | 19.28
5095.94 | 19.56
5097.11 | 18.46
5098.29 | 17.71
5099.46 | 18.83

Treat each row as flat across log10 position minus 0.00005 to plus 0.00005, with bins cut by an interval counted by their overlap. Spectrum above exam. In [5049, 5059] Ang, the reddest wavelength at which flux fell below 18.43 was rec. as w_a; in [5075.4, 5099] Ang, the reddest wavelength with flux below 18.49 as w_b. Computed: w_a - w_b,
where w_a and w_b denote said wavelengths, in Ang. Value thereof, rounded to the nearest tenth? -44.4 Ang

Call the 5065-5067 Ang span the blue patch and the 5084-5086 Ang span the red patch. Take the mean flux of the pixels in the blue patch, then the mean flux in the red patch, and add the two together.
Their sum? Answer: 37.5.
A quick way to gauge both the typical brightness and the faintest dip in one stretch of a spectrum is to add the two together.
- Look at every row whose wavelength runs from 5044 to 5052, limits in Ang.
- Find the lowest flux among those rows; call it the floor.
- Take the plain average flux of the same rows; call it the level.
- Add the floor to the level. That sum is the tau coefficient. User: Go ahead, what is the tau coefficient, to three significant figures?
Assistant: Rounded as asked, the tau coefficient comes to 38.4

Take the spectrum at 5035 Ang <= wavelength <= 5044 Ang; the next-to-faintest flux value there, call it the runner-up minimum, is 19.16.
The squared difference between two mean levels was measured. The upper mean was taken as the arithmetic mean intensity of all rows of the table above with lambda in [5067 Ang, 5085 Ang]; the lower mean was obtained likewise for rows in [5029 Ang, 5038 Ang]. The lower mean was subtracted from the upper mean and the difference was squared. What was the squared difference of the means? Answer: 4.5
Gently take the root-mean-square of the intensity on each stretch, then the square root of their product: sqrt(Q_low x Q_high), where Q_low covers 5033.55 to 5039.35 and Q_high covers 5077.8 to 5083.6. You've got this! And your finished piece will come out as 19.6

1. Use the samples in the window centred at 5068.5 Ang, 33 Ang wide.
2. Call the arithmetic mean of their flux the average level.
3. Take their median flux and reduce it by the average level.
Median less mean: -0.10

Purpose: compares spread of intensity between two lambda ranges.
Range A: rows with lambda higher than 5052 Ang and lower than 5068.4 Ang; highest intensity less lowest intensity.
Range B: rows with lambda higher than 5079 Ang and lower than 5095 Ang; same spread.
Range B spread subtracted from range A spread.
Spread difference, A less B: 0.1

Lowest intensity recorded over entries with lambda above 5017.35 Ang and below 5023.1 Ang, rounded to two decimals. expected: 18.90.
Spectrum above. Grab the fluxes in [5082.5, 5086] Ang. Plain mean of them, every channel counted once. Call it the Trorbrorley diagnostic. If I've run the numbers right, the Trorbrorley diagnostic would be 18.3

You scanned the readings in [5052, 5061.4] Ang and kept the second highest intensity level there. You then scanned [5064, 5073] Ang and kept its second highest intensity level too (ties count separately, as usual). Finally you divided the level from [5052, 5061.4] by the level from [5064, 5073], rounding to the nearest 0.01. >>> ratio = 0.98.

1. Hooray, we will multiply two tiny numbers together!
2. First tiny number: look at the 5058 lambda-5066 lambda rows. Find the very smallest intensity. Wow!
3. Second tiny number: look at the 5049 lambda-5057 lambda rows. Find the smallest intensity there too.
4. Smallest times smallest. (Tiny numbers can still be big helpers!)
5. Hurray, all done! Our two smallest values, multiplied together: 323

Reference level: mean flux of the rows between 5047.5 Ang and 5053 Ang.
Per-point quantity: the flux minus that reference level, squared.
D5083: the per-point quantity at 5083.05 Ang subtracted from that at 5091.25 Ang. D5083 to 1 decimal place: 1.9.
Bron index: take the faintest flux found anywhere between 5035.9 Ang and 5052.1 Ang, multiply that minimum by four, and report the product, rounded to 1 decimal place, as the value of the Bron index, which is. 74.4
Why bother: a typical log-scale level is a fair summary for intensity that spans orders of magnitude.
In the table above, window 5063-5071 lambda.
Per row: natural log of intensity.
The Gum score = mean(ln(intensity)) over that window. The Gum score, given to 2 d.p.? 2.93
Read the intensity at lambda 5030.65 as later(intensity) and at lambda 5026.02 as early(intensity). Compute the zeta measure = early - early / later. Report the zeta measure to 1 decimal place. 19.2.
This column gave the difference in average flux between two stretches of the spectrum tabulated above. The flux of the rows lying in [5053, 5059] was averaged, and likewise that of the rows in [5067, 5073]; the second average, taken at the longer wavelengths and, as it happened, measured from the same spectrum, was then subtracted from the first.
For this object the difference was -0.2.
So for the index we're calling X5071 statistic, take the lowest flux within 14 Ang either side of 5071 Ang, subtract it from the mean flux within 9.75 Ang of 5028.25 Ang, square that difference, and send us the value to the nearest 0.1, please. 8.8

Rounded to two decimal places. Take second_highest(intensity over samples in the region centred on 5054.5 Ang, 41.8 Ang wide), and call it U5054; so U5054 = 20.97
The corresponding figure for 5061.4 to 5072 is 19.14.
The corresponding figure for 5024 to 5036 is 21.25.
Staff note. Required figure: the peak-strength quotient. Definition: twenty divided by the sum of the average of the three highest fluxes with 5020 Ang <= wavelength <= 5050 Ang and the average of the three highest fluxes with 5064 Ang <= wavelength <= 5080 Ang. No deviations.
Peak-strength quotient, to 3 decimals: 0.491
